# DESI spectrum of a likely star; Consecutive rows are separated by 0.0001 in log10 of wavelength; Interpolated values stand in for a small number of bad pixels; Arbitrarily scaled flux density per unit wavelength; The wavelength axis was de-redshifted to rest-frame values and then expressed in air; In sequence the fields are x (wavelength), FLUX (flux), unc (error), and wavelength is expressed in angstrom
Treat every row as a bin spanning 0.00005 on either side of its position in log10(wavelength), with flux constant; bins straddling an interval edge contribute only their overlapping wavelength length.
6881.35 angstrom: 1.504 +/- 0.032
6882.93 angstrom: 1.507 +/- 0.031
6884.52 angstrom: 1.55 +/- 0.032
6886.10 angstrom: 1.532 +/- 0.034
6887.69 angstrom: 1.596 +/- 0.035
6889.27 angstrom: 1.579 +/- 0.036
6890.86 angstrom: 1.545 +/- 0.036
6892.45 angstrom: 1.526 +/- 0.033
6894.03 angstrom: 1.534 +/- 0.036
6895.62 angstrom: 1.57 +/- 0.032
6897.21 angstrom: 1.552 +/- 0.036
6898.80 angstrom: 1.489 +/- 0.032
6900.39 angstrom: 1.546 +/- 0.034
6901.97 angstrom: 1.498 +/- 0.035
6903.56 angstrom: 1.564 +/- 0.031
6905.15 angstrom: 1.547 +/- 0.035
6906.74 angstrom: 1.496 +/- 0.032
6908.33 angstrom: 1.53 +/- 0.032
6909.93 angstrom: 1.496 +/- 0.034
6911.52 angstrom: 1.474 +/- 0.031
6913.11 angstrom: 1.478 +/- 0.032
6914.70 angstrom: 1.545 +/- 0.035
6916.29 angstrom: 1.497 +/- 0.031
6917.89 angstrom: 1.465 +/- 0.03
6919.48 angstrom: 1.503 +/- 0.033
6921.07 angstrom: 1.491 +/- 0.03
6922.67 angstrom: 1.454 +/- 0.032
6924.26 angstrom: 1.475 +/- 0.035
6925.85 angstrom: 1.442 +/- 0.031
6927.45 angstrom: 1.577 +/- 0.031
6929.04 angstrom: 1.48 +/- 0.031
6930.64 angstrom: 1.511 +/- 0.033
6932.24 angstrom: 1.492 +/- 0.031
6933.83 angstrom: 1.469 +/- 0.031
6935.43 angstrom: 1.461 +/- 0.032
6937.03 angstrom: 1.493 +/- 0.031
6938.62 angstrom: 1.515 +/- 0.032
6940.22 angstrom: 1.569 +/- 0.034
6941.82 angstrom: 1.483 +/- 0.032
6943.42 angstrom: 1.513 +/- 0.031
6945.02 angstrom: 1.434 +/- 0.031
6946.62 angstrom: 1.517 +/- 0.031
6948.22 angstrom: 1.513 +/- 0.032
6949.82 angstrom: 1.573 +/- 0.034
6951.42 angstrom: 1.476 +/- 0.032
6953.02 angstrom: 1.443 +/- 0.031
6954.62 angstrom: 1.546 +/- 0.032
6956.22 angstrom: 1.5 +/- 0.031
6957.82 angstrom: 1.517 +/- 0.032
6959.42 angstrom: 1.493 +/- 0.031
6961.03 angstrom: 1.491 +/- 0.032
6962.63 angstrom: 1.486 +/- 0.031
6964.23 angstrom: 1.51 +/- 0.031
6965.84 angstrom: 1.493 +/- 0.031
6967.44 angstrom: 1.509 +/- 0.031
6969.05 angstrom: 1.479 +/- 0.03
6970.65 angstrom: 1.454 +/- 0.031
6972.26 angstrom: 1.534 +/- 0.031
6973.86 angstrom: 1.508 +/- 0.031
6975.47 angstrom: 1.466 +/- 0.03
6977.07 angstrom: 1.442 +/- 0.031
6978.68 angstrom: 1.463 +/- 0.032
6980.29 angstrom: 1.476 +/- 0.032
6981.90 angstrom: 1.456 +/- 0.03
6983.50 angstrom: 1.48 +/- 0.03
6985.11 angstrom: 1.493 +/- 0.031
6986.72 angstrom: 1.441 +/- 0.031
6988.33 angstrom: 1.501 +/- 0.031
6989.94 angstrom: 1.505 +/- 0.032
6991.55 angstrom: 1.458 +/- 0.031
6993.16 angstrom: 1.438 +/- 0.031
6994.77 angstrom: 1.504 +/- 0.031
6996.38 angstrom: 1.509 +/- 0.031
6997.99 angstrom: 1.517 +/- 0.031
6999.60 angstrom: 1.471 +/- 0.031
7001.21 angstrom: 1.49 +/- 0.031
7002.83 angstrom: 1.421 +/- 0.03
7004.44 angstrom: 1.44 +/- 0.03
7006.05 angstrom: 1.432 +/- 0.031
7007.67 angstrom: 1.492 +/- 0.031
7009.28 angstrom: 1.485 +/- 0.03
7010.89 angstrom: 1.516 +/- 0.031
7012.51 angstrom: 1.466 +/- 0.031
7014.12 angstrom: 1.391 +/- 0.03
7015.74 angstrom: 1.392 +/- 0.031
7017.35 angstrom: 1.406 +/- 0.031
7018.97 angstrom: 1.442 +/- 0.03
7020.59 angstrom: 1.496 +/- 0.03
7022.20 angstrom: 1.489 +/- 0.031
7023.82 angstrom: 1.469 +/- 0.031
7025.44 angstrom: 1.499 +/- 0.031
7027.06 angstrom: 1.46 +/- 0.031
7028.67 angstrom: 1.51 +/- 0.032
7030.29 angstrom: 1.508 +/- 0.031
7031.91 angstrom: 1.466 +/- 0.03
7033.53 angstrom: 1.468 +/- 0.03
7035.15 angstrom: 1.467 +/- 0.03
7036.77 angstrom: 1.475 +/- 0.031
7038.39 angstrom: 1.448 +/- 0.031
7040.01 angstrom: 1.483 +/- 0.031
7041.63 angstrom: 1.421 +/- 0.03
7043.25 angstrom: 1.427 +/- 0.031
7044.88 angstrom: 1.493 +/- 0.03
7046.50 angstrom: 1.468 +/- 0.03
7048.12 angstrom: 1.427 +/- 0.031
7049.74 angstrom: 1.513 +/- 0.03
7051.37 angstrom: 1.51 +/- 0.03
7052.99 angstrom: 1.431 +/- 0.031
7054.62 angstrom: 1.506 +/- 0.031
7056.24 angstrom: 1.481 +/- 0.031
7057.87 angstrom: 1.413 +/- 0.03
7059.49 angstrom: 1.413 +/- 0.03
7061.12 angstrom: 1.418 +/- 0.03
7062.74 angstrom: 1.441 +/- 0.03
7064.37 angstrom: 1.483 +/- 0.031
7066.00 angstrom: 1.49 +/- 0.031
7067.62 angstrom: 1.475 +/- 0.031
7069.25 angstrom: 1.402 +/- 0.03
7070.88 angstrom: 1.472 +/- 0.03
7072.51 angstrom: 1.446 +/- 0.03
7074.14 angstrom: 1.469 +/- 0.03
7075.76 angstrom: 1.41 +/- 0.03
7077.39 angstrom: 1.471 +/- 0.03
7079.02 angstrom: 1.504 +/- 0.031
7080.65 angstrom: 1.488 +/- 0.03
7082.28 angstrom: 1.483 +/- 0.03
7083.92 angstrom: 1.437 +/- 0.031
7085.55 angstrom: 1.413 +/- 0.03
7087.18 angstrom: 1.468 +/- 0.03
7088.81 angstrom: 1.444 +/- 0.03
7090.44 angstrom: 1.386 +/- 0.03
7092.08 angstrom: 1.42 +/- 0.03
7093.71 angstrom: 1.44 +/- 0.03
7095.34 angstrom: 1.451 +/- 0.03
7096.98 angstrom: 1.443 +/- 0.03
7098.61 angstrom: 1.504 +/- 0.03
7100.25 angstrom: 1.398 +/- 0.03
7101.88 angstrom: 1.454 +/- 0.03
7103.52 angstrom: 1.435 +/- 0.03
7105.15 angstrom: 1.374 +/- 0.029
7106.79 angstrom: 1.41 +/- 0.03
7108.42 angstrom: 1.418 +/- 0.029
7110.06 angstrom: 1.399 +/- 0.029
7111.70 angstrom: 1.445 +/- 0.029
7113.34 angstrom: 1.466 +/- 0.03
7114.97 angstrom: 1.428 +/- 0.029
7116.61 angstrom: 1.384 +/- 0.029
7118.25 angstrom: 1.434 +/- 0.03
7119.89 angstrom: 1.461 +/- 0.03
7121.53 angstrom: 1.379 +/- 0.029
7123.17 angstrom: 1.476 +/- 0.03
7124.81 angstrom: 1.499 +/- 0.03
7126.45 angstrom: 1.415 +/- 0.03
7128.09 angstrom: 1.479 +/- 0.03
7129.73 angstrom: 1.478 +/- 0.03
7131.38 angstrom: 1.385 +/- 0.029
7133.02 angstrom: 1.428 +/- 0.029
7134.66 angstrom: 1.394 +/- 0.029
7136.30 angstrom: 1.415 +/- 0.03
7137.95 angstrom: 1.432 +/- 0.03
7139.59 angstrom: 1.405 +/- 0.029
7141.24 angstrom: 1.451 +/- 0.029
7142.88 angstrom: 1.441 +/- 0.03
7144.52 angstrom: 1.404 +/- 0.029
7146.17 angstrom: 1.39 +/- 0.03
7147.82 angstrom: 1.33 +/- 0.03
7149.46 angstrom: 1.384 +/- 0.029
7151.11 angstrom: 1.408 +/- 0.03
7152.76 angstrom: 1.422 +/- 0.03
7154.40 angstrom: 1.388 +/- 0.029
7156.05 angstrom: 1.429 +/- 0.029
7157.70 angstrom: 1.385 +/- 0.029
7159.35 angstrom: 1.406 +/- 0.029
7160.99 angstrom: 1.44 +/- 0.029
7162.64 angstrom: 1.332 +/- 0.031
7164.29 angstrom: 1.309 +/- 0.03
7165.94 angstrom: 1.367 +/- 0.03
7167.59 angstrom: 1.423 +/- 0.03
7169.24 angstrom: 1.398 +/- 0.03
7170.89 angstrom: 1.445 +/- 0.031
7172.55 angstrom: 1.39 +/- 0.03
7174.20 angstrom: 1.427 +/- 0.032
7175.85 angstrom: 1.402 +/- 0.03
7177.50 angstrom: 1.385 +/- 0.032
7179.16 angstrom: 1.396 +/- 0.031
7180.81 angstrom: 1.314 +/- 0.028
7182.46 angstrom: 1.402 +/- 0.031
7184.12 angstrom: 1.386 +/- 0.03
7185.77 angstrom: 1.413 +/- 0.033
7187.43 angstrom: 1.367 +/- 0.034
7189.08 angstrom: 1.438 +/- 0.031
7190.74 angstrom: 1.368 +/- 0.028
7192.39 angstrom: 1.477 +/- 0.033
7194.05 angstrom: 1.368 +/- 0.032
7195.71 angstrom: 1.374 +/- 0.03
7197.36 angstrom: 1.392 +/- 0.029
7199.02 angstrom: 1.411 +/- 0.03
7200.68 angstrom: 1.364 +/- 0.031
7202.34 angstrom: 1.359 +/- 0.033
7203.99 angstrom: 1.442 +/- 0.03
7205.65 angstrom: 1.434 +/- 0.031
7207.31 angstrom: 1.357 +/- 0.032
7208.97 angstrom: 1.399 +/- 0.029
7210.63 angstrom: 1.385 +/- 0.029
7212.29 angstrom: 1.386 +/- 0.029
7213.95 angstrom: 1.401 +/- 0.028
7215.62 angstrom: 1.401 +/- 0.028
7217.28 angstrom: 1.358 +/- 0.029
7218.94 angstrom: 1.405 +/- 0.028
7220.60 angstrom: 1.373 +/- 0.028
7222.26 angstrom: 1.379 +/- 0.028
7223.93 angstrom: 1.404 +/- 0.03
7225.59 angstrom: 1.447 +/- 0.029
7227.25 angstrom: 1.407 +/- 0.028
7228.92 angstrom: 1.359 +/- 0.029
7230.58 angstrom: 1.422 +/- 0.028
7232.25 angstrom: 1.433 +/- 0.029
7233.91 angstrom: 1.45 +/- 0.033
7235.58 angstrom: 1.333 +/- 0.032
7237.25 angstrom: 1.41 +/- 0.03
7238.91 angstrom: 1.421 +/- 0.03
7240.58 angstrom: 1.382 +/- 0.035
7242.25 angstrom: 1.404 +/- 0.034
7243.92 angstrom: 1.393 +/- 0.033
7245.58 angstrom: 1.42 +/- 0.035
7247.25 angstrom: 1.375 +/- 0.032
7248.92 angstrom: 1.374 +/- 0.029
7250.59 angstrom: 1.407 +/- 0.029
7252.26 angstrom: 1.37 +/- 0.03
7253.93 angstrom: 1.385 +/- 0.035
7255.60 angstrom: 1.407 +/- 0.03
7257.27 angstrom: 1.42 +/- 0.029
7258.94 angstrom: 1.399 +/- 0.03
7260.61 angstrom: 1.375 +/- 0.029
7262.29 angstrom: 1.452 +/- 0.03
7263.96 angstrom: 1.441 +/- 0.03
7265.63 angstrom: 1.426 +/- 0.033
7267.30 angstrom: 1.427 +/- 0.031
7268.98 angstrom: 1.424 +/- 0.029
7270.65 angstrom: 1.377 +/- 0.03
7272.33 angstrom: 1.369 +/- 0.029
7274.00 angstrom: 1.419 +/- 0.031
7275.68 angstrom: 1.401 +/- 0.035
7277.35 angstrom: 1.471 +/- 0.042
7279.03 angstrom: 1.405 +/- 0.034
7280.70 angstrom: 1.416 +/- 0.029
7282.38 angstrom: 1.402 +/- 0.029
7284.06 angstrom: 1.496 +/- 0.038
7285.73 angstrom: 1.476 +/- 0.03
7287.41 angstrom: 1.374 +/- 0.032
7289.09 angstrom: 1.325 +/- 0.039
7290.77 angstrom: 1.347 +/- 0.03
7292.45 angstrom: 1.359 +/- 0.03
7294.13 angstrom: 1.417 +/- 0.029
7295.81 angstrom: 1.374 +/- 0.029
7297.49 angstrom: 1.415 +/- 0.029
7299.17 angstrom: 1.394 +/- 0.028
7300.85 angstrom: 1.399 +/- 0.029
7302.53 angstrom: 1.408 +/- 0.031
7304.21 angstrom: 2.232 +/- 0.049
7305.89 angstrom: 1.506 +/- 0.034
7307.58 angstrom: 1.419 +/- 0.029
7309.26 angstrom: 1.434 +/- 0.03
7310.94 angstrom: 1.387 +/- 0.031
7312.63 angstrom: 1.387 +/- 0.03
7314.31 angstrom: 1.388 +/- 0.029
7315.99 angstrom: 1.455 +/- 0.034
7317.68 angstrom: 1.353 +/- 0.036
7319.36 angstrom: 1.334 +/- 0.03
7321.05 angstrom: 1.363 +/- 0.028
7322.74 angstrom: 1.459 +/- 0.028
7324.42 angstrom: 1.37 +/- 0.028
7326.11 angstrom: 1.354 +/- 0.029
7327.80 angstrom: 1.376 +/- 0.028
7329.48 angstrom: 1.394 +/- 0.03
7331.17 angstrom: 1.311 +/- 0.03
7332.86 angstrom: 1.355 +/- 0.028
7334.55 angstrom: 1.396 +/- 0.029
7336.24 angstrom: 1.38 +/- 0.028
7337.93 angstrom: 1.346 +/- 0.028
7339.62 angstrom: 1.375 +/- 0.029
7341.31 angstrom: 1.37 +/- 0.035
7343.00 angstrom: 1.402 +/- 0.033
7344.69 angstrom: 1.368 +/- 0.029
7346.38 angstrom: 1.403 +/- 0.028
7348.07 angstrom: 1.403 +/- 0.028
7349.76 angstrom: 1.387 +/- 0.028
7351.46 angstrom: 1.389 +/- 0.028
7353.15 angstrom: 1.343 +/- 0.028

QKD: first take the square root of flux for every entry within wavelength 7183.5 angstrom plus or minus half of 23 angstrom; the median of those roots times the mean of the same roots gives 1.39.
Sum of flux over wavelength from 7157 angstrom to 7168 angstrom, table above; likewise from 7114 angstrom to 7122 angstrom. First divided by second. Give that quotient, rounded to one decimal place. 1.4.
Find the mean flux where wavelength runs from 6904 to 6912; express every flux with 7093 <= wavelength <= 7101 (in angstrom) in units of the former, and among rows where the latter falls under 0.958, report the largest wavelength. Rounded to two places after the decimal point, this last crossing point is 7100.25 angstrom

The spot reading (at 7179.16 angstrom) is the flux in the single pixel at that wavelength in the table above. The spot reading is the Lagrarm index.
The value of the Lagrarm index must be 1.396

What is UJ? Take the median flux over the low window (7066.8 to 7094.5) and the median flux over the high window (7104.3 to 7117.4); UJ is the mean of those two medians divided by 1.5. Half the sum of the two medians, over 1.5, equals 0.953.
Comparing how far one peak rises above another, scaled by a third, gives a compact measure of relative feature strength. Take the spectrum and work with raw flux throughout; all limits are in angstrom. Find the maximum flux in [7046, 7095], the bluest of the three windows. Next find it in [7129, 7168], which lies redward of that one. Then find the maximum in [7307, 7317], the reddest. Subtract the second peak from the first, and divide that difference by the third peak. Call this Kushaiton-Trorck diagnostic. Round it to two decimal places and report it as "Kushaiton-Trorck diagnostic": 0.02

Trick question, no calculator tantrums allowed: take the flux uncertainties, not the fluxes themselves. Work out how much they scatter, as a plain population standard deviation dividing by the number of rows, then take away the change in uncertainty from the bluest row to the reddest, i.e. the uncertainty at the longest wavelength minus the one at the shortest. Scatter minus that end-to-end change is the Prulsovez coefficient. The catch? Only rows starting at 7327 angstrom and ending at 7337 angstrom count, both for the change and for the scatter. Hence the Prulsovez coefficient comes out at 0.0009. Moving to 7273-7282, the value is 0.0064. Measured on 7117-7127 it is 0.0004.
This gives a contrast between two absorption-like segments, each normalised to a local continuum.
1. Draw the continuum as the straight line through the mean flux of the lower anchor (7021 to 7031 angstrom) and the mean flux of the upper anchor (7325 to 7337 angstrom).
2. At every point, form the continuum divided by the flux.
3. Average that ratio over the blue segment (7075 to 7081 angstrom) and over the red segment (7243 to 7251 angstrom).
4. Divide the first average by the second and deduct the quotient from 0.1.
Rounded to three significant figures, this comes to -0.896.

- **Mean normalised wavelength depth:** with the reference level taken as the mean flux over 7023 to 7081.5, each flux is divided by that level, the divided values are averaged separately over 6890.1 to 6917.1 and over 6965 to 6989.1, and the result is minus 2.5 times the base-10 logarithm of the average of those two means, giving -0.027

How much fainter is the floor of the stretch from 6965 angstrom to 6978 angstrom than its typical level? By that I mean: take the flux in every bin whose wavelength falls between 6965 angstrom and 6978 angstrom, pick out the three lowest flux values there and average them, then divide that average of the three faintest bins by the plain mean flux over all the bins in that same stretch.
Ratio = 0.979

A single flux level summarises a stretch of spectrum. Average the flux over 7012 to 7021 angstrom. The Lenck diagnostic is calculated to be 1.43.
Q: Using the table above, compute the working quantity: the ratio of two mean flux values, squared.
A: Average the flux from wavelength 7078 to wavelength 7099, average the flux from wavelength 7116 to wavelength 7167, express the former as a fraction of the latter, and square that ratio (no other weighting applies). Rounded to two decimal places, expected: 1.06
